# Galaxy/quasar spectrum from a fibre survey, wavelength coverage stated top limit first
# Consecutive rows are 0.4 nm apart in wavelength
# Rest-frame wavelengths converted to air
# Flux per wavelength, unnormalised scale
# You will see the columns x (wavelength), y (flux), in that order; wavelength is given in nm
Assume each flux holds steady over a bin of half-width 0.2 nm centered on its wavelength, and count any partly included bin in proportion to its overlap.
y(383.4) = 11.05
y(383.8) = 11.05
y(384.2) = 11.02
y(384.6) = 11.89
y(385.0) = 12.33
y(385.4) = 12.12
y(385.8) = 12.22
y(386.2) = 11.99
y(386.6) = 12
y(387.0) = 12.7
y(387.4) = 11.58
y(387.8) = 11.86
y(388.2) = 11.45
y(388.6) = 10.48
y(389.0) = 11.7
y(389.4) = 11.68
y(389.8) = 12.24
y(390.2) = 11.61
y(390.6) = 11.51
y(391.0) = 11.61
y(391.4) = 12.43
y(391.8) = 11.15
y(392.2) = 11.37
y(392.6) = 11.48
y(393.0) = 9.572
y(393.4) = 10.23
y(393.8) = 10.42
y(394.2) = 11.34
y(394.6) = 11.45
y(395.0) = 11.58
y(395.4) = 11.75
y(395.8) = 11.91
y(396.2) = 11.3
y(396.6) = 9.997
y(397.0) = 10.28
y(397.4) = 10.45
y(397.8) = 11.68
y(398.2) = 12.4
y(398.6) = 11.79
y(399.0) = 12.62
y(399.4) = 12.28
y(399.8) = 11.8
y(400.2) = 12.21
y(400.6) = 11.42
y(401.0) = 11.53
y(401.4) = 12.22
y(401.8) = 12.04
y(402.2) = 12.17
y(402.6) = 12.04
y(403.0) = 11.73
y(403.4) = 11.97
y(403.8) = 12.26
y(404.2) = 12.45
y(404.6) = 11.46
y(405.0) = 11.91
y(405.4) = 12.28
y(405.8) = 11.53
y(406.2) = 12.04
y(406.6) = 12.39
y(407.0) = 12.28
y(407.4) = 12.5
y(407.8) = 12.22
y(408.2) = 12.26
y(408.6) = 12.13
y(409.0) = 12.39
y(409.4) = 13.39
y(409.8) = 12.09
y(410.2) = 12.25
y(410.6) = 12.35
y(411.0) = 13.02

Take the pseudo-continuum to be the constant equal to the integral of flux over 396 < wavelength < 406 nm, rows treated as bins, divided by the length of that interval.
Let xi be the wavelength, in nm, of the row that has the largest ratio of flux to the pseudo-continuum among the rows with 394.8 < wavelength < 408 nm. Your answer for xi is 399.0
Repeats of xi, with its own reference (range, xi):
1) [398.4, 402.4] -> 399.0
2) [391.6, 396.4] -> 395.8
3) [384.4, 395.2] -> 387.0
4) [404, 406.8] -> 404.2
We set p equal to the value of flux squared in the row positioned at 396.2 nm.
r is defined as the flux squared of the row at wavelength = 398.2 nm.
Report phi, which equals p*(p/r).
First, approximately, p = 128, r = 154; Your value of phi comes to 106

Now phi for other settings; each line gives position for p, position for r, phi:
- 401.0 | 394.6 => 135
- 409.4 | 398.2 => 209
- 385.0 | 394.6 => 176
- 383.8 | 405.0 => 105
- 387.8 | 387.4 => 148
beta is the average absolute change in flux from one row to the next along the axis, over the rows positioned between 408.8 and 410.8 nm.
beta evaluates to 0.64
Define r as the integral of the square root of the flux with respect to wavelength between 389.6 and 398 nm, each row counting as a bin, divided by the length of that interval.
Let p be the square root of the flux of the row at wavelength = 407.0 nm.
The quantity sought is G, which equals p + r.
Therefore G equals 6.85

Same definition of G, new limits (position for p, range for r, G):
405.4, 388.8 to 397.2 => 6.86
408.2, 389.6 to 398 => 6.85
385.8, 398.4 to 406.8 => 6.96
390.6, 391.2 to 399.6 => 6.75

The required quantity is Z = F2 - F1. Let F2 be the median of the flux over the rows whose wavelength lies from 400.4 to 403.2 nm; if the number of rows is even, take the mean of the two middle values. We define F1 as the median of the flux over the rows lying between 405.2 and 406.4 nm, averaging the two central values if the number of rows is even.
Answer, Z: 0.0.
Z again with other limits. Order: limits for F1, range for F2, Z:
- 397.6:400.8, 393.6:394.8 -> -0.7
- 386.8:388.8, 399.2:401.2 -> 0.2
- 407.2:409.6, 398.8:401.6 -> -0.1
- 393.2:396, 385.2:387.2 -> 0.7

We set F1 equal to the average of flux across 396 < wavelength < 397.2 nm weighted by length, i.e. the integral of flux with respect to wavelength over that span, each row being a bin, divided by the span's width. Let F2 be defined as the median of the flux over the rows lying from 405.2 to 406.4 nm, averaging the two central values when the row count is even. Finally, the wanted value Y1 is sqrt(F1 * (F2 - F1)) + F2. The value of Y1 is 16.0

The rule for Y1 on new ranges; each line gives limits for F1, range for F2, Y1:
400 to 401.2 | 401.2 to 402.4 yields 14.5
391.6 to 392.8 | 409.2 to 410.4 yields 15.5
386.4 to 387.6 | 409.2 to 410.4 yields 13.6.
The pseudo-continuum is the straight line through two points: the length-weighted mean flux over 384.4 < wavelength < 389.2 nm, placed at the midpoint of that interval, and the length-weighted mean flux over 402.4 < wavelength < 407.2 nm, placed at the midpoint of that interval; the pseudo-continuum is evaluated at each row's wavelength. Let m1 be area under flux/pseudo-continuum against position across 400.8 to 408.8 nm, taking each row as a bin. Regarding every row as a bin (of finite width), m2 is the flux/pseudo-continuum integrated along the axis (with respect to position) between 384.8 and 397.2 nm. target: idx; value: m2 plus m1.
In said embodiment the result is 20.0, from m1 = 8.0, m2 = 11.9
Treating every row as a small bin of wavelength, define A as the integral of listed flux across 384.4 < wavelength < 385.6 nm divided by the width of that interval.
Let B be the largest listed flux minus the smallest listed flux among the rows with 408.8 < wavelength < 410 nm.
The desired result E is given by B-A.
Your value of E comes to -10.8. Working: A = 12.1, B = 1.3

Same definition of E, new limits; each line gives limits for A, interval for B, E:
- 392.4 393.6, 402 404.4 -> -9.7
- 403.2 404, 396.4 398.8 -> -9.7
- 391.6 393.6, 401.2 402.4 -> -10.6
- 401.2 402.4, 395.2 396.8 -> -10.2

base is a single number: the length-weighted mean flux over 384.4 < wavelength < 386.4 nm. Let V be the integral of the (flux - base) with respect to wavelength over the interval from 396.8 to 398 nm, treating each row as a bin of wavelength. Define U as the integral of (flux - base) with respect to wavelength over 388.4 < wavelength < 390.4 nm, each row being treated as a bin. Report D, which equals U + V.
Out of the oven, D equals -2.7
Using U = -1.14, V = -1.6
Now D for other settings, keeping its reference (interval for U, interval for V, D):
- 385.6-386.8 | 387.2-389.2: -1.4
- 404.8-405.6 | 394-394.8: -0.6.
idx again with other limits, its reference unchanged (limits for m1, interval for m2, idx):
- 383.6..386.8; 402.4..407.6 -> 8.4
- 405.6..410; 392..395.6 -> 7.8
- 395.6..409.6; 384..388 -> 17.9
